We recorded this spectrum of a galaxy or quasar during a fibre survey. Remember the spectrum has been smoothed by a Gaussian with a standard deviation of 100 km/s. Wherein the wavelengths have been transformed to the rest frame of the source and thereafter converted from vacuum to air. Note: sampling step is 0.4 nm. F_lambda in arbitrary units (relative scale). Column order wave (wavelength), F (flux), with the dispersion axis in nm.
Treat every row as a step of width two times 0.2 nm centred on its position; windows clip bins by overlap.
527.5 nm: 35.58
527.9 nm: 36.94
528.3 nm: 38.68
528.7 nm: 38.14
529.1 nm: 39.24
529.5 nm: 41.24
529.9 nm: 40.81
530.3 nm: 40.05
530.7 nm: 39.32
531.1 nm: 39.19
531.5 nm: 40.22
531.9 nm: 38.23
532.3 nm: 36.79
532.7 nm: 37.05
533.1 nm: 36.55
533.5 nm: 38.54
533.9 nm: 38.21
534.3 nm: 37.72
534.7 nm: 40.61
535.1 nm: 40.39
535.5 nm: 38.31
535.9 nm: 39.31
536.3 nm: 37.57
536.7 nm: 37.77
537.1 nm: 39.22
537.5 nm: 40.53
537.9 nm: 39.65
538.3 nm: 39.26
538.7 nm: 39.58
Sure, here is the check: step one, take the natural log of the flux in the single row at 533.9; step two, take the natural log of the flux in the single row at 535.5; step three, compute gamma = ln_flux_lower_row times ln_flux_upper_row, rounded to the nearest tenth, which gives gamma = 13.3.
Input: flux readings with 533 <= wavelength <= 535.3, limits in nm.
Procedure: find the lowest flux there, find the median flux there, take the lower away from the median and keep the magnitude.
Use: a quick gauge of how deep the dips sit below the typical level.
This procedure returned 1.8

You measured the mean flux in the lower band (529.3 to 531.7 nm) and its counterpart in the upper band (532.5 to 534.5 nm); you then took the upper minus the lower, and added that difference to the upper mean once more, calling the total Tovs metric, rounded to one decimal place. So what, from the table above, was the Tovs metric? 35.1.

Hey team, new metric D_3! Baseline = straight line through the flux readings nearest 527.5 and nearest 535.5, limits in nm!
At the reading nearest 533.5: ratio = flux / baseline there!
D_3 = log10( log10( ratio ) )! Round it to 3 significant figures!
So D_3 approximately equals -1.98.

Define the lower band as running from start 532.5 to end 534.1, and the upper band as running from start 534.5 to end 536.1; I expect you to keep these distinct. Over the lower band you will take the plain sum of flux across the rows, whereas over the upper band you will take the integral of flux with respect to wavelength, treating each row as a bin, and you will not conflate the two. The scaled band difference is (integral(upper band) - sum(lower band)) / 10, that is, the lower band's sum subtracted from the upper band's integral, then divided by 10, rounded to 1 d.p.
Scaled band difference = -8.7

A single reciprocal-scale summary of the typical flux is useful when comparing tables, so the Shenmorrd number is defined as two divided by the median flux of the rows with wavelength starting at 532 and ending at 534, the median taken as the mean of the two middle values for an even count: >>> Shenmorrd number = 0.0540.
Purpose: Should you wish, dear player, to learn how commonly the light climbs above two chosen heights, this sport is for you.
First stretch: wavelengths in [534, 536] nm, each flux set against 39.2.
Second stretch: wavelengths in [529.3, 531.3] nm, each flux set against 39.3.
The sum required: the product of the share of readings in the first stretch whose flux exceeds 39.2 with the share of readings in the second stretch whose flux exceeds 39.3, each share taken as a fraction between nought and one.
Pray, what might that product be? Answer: 0.480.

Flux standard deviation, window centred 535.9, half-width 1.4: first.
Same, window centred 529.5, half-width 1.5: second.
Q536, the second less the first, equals -0.08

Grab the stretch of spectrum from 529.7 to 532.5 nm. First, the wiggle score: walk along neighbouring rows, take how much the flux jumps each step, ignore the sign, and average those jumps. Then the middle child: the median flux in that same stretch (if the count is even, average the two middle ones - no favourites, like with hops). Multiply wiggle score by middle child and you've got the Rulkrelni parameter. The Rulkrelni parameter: 40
